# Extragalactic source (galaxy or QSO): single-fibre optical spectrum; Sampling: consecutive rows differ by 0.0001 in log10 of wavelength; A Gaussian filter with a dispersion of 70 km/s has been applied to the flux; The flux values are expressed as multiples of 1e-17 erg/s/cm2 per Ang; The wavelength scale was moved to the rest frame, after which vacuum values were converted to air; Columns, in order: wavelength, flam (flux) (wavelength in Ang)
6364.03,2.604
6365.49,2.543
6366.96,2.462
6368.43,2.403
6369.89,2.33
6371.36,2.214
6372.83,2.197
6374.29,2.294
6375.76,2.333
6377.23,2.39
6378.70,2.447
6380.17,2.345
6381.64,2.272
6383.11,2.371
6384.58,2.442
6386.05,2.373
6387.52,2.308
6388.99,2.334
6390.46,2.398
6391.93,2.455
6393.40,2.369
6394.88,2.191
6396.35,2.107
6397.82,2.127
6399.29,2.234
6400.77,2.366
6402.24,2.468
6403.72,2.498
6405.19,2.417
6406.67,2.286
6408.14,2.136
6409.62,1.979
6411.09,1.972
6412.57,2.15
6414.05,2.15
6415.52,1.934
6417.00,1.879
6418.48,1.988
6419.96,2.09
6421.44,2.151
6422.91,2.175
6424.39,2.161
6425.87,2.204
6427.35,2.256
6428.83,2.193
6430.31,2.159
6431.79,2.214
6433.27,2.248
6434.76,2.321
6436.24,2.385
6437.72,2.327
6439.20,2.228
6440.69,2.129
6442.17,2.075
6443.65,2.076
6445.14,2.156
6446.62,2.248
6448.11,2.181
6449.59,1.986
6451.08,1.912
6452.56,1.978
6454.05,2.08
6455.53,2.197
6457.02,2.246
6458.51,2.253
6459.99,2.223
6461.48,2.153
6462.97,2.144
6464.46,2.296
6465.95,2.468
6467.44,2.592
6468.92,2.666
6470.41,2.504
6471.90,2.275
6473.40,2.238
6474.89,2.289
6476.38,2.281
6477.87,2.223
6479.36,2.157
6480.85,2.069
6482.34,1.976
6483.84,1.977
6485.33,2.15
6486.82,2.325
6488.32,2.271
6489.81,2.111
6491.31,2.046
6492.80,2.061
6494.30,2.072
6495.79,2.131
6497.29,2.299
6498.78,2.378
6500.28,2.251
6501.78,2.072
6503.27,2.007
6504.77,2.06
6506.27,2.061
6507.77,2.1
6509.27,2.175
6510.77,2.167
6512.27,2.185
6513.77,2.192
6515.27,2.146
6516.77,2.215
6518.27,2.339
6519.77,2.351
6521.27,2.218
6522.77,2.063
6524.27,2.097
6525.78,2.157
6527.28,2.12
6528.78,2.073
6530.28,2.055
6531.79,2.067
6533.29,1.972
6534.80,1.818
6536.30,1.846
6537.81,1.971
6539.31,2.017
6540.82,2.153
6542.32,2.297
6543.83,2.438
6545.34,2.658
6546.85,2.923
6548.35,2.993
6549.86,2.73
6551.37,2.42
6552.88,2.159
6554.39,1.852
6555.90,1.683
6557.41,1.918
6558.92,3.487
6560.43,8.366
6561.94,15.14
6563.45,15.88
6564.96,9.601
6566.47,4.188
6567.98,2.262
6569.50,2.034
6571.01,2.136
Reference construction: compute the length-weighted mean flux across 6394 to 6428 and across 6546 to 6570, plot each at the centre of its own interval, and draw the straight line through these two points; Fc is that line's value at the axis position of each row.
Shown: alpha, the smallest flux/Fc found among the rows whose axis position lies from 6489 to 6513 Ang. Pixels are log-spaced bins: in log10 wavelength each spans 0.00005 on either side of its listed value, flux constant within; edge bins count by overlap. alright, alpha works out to 0.5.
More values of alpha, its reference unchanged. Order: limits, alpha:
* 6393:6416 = 0.9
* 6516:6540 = 0.4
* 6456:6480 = 0.6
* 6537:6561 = 0.3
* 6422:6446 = 0.7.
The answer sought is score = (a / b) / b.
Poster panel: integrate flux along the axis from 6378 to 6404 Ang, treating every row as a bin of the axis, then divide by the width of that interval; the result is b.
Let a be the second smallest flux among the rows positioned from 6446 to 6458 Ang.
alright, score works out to 0.36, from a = 1.978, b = 2.34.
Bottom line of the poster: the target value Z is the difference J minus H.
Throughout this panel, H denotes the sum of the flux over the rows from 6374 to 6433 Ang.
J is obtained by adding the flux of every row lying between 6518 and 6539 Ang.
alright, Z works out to -60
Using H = 90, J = 29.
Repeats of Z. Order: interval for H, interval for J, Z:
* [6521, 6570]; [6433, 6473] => -55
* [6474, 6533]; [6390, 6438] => -11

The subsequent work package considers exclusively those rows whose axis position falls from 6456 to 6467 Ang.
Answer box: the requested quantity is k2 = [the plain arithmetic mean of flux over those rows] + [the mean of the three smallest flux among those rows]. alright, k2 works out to 4.4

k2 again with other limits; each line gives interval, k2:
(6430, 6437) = 4.5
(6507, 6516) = 4.3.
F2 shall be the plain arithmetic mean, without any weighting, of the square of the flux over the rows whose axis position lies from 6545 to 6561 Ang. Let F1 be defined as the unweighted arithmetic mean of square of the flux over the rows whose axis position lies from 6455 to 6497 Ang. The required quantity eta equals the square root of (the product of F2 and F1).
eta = 7.82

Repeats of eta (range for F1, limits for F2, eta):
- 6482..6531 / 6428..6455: 4.66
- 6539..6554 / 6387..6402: 5.73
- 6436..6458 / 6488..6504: 4.64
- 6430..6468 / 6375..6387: 5.24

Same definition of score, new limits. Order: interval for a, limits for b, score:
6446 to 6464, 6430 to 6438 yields 0.38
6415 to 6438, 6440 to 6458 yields 0.44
